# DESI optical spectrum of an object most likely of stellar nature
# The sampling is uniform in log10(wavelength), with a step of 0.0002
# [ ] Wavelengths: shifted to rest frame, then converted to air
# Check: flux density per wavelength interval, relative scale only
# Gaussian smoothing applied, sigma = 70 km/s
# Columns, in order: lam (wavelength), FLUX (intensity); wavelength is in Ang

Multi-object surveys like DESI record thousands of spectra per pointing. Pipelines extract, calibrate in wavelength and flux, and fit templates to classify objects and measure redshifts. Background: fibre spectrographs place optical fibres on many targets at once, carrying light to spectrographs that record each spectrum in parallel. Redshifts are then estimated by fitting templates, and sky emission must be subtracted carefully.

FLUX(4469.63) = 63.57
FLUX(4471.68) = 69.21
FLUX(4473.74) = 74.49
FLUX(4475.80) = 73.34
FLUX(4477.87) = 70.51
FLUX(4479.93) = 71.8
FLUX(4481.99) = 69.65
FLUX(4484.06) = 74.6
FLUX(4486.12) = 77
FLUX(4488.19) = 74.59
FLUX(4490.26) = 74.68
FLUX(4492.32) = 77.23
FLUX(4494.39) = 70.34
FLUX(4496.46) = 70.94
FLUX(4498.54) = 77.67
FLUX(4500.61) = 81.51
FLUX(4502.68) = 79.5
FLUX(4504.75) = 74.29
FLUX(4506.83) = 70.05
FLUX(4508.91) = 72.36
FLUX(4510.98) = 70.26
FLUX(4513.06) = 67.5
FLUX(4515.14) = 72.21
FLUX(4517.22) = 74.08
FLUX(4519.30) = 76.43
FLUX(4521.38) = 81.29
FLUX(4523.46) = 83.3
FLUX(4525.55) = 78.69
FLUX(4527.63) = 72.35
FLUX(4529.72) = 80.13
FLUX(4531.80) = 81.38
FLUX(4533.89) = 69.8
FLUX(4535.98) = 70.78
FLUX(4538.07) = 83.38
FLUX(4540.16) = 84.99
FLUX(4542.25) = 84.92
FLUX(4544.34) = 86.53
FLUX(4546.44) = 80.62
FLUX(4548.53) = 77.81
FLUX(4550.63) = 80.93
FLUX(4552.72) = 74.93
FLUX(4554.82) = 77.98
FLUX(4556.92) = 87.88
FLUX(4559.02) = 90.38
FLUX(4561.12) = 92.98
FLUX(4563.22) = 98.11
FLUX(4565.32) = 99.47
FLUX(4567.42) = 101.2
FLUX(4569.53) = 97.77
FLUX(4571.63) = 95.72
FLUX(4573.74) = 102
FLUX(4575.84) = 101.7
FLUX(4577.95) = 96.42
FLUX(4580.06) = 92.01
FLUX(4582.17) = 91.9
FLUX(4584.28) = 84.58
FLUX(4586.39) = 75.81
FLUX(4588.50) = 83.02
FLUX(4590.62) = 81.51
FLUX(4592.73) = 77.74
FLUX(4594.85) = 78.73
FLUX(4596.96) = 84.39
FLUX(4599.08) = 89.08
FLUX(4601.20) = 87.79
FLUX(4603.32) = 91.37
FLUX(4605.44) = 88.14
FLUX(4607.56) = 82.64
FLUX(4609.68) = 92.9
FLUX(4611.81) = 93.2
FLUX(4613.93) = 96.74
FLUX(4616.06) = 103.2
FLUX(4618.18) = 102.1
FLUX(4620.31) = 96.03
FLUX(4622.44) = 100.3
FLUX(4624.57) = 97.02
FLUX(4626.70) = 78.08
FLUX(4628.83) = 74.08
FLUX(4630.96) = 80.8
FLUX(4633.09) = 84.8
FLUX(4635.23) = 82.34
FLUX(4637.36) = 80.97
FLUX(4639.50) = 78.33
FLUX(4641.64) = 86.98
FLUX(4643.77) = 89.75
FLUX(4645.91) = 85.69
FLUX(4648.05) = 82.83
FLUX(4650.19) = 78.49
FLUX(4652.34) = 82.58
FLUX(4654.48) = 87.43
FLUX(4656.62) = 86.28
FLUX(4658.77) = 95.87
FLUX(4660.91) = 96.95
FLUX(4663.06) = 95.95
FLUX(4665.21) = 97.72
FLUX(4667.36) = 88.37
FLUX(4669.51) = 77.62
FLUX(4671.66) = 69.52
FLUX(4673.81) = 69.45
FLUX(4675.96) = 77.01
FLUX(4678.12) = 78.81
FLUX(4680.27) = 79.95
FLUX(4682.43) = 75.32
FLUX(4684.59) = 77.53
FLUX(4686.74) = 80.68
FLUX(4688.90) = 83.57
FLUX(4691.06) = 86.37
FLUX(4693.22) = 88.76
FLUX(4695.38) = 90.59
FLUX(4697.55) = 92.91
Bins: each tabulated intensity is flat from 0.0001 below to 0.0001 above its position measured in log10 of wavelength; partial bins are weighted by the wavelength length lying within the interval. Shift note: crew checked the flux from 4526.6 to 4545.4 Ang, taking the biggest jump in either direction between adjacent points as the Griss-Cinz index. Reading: 13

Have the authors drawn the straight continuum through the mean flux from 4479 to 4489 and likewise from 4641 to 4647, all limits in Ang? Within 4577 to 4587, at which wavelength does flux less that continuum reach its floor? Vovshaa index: 4586.39 Ang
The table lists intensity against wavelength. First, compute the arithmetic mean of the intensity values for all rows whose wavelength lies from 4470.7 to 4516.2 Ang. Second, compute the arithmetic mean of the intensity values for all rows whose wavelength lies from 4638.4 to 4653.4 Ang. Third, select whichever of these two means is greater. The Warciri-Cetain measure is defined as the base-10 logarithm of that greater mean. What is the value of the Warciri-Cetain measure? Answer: 1.92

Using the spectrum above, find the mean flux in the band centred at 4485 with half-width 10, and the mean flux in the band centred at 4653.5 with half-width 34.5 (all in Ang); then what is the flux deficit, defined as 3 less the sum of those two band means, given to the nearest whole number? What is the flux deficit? -155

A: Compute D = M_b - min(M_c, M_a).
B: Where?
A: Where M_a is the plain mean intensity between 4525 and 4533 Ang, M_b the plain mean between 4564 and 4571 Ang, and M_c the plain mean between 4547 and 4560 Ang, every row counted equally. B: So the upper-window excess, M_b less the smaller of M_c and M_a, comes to 21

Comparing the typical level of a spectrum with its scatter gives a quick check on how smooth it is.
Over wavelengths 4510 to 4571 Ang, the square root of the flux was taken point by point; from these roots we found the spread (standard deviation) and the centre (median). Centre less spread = 8.5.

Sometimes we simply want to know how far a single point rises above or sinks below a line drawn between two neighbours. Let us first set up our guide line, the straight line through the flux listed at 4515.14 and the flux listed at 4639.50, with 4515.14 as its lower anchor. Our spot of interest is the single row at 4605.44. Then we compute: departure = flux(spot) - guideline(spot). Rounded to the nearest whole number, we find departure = 11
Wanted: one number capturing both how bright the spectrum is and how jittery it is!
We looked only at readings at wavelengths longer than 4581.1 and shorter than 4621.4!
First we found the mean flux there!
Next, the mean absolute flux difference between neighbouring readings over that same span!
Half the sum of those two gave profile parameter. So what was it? 46.5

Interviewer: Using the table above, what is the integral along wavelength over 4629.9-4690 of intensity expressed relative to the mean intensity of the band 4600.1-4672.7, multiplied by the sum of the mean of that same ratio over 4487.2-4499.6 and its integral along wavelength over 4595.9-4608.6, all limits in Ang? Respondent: 764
